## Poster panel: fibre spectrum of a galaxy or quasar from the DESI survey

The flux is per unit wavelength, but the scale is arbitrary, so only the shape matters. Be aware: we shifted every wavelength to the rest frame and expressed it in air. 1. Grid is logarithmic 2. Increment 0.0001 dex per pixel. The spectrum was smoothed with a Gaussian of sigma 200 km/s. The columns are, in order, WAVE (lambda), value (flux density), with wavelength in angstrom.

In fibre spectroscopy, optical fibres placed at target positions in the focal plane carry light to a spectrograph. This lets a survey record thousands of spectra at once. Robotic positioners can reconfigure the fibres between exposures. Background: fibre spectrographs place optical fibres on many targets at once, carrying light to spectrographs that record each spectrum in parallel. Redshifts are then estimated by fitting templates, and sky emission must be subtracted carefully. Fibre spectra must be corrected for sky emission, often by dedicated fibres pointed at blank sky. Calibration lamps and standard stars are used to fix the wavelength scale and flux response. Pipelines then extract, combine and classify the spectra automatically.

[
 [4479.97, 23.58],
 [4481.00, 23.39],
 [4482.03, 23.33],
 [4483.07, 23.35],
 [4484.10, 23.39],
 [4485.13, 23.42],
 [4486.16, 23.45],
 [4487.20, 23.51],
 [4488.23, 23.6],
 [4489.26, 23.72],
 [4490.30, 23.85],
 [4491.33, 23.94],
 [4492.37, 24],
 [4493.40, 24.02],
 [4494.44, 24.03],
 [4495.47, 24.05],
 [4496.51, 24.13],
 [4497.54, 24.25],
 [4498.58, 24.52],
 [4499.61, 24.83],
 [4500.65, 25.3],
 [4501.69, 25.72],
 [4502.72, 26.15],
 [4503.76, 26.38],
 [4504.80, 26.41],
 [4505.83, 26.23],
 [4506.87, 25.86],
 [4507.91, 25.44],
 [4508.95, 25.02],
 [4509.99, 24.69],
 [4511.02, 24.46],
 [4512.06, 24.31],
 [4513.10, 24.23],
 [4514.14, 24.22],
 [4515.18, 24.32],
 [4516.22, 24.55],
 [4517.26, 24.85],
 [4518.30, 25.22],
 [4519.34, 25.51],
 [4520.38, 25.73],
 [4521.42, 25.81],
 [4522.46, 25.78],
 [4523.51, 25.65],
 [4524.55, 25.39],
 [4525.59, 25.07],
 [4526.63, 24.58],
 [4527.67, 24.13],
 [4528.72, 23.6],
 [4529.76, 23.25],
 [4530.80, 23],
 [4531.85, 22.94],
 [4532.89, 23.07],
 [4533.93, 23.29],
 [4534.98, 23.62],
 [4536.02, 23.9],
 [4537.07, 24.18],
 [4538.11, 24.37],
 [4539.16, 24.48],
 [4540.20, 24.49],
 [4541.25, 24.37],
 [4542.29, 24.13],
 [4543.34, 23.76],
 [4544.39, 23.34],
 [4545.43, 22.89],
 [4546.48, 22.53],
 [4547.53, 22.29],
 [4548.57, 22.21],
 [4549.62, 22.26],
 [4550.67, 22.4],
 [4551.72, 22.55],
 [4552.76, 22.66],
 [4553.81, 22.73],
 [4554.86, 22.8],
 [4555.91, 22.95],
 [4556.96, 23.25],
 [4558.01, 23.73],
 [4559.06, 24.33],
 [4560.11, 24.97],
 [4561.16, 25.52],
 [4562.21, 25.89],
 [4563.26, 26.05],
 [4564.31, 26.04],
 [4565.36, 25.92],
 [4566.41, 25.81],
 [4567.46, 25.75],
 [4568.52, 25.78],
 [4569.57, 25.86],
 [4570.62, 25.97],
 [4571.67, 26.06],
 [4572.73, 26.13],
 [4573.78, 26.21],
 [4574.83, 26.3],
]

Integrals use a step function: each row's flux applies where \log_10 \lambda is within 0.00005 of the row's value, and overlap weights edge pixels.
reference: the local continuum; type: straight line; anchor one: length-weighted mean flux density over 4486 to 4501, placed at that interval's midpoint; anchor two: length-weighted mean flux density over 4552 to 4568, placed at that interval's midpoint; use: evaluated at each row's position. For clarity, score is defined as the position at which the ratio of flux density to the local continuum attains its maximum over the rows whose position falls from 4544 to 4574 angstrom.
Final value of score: 4573.78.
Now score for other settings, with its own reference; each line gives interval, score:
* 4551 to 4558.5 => 4558.01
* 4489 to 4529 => 4504.80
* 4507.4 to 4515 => 4507.91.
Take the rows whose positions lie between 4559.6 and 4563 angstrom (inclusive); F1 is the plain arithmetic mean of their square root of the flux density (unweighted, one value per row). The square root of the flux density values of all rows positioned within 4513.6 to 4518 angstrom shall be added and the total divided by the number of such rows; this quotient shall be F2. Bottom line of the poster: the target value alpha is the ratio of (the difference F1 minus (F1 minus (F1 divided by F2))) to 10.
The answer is 0.102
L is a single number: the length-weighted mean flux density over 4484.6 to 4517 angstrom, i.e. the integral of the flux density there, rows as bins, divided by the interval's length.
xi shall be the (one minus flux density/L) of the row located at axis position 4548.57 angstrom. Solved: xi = 0.097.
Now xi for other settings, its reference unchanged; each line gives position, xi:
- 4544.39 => 0.051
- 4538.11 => 0.010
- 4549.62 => 0.095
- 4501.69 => -0.045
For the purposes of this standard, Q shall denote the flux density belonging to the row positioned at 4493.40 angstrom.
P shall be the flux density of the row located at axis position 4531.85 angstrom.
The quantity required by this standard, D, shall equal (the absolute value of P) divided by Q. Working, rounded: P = 22.94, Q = 24.02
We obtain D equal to 0.96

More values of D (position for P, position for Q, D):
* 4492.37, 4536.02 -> 1.00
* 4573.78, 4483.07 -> 1.12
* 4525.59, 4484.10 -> 1.07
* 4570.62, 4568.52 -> 1.01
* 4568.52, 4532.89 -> 1.12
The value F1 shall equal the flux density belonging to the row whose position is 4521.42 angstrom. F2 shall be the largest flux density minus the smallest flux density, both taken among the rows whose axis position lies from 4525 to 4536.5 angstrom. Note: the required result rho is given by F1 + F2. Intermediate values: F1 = 25.81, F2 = 2.1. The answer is 27.9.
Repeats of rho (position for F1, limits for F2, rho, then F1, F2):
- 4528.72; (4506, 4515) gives 25.2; 23.6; 1.6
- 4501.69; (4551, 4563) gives 29.1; 25.72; 3.3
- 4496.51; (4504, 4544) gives 27.6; 24.13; 3.5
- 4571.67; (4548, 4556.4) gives 26.8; 26.06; 0.7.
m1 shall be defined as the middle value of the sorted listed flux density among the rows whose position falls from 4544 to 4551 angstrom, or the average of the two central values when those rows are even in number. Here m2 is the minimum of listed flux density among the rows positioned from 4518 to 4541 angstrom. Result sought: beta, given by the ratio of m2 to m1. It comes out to 1.02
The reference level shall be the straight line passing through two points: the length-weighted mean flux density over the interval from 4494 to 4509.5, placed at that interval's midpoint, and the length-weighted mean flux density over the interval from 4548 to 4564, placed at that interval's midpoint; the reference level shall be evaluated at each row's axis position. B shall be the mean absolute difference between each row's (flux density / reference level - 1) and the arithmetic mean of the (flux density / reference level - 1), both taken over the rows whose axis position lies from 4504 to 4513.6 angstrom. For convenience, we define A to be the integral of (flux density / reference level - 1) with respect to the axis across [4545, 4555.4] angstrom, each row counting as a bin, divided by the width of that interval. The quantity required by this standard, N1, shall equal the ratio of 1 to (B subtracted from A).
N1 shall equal -12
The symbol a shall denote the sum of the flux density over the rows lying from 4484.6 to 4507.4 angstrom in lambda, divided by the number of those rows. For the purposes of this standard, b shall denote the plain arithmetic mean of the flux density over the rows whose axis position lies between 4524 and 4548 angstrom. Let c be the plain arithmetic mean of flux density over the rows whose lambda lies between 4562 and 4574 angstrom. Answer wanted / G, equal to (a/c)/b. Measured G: 0.0399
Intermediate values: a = 24.6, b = 23.8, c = 26.0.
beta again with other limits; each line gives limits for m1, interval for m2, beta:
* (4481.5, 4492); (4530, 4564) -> 0.95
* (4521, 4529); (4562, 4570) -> 1.02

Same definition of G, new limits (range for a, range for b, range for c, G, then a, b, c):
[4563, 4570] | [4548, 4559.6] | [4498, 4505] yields 0.0441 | 25.9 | 22.9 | 25.6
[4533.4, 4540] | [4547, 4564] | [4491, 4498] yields 0.0423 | 24.0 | 23.5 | 24.1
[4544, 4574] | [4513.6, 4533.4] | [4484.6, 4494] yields 0.0417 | 24.3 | 24.6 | 23.7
